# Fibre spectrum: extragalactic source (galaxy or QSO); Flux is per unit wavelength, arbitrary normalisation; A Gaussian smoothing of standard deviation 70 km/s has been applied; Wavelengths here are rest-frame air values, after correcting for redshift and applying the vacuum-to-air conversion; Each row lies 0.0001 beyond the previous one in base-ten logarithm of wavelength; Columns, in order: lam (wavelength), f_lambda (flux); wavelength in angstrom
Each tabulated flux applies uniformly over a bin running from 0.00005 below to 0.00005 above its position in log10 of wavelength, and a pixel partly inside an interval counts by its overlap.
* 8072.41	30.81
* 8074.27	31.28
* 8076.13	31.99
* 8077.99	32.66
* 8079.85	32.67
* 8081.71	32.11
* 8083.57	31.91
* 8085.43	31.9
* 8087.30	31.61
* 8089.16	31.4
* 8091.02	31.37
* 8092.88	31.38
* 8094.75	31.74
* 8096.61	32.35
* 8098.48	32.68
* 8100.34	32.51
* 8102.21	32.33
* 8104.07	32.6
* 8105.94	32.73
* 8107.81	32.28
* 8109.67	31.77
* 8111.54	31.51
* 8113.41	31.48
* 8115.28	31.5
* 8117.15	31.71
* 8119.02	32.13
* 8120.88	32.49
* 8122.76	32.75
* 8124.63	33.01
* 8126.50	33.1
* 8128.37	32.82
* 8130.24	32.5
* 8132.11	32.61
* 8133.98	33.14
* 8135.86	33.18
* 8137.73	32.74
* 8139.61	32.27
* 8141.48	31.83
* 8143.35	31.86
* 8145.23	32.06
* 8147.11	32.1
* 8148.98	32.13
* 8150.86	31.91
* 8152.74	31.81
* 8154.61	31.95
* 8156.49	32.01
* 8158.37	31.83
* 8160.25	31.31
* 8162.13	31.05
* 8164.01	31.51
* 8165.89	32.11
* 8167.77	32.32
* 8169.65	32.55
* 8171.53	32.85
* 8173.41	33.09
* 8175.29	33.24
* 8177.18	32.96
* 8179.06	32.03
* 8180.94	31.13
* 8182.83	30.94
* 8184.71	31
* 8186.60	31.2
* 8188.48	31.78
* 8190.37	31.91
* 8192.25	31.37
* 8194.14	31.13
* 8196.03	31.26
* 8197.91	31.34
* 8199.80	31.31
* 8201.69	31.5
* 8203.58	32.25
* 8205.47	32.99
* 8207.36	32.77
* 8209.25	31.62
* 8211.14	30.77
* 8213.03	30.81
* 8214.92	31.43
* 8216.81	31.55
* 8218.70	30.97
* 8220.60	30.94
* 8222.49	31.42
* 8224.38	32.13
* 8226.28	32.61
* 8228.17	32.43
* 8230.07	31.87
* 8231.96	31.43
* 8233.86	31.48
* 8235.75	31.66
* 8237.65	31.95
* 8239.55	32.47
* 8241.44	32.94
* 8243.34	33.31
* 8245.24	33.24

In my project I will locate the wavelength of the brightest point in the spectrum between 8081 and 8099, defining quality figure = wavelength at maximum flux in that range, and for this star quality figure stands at 8098.48 angstrom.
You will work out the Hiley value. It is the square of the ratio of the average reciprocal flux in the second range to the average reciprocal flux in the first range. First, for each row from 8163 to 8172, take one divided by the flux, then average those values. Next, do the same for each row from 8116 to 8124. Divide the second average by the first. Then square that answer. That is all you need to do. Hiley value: 1.00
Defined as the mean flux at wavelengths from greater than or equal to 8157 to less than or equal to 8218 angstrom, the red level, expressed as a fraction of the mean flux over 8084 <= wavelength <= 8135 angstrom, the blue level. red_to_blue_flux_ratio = 0.987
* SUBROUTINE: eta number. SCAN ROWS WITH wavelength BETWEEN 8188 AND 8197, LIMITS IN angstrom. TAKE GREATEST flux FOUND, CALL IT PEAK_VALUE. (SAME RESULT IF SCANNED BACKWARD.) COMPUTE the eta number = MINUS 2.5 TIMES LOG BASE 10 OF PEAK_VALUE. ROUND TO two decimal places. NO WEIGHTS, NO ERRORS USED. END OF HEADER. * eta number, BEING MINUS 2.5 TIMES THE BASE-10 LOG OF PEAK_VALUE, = -3.76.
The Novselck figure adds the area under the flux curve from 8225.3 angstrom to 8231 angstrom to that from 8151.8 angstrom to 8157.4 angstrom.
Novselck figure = 363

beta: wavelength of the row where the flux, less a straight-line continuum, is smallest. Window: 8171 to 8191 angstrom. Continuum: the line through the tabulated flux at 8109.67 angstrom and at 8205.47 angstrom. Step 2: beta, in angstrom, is 8182.83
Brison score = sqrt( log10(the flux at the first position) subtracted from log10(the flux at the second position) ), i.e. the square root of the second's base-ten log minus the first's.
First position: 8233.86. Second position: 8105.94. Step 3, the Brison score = 0.13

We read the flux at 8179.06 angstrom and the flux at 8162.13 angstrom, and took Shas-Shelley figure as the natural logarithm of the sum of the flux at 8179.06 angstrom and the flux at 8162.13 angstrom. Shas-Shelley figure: 4.14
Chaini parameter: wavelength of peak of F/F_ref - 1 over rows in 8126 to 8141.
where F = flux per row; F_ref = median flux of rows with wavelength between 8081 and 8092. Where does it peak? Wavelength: 8135.86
